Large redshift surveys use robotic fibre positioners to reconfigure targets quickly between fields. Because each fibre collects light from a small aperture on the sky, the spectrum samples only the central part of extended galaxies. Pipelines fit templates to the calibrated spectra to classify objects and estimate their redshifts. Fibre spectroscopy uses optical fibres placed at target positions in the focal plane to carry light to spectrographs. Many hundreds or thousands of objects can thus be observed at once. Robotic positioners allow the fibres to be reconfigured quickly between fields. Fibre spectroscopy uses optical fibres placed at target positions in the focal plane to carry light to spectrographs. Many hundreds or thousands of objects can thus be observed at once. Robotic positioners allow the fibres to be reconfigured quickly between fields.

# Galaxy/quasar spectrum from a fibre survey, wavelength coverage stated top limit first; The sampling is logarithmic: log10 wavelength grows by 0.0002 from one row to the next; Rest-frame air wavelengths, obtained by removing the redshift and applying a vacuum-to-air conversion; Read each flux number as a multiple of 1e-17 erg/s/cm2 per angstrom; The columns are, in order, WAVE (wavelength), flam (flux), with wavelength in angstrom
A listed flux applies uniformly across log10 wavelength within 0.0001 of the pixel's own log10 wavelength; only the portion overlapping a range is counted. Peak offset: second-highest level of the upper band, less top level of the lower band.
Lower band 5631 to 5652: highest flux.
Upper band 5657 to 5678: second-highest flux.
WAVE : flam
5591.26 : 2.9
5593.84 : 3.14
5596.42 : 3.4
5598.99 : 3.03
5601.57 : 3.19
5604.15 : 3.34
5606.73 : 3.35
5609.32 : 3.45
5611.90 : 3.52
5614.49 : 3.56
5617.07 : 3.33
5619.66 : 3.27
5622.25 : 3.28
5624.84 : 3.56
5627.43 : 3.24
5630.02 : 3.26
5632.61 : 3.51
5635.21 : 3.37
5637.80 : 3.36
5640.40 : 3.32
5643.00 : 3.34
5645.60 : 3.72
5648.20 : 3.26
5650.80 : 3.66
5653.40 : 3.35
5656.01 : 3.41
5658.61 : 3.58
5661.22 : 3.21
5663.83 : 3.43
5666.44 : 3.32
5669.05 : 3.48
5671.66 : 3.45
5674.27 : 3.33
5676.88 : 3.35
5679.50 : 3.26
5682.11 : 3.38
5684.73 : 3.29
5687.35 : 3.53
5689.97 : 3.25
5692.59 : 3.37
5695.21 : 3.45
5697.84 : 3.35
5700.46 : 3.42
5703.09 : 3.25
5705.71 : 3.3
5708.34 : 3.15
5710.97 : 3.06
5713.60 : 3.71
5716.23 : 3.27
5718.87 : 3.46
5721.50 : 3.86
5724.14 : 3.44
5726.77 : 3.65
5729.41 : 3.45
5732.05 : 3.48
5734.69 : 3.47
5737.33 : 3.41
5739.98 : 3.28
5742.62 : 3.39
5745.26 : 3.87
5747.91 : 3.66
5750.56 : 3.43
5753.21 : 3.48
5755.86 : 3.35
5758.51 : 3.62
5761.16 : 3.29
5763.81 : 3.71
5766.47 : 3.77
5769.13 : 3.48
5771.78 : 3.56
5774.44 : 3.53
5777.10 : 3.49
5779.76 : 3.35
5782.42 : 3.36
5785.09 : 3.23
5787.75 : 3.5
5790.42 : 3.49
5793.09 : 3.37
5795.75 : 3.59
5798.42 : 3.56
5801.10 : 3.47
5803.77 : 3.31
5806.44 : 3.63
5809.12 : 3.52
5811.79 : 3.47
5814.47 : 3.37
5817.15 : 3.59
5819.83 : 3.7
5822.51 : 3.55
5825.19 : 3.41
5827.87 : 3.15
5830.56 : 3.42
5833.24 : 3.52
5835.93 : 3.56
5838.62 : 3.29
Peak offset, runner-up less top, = -0.24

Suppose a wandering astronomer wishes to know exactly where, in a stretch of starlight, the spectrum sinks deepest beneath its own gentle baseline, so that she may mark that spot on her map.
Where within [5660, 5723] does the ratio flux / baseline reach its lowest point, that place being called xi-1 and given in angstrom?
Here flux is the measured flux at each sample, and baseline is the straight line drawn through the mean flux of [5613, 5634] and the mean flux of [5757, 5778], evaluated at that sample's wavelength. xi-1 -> 5710.97 angstrom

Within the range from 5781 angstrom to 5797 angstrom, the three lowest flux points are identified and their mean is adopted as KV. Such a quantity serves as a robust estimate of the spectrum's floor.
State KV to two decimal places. 3.32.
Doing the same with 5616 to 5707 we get 3.23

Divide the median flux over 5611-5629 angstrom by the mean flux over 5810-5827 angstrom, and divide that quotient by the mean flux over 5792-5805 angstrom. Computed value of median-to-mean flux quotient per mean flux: 0.274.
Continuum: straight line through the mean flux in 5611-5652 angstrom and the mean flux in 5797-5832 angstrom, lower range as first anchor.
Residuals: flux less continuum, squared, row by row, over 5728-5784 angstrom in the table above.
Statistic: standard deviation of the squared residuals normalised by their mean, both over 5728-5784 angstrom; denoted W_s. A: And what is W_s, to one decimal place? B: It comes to 1.7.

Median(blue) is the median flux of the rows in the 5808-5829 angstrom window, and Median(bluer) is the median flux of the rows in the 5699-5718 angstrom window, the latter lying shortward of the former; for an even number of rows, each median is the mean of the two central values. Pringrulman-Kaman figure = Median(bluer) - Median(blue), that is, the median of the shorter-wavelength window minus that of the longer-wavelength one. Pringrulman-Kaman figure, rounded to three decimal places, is -0.225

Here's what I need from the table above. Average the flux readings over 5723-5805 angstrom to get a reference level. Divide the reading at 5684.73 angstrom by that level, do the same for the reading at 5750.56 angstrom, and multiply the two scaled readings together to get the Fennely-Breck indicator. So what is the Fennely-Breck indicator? 0.93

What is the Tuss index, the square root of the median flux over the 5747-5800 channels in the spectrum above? 1.87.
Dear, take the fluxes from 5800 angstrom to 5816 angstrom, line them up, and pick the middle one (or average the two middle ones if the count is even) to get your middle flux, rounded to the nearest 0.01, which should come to 3.47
